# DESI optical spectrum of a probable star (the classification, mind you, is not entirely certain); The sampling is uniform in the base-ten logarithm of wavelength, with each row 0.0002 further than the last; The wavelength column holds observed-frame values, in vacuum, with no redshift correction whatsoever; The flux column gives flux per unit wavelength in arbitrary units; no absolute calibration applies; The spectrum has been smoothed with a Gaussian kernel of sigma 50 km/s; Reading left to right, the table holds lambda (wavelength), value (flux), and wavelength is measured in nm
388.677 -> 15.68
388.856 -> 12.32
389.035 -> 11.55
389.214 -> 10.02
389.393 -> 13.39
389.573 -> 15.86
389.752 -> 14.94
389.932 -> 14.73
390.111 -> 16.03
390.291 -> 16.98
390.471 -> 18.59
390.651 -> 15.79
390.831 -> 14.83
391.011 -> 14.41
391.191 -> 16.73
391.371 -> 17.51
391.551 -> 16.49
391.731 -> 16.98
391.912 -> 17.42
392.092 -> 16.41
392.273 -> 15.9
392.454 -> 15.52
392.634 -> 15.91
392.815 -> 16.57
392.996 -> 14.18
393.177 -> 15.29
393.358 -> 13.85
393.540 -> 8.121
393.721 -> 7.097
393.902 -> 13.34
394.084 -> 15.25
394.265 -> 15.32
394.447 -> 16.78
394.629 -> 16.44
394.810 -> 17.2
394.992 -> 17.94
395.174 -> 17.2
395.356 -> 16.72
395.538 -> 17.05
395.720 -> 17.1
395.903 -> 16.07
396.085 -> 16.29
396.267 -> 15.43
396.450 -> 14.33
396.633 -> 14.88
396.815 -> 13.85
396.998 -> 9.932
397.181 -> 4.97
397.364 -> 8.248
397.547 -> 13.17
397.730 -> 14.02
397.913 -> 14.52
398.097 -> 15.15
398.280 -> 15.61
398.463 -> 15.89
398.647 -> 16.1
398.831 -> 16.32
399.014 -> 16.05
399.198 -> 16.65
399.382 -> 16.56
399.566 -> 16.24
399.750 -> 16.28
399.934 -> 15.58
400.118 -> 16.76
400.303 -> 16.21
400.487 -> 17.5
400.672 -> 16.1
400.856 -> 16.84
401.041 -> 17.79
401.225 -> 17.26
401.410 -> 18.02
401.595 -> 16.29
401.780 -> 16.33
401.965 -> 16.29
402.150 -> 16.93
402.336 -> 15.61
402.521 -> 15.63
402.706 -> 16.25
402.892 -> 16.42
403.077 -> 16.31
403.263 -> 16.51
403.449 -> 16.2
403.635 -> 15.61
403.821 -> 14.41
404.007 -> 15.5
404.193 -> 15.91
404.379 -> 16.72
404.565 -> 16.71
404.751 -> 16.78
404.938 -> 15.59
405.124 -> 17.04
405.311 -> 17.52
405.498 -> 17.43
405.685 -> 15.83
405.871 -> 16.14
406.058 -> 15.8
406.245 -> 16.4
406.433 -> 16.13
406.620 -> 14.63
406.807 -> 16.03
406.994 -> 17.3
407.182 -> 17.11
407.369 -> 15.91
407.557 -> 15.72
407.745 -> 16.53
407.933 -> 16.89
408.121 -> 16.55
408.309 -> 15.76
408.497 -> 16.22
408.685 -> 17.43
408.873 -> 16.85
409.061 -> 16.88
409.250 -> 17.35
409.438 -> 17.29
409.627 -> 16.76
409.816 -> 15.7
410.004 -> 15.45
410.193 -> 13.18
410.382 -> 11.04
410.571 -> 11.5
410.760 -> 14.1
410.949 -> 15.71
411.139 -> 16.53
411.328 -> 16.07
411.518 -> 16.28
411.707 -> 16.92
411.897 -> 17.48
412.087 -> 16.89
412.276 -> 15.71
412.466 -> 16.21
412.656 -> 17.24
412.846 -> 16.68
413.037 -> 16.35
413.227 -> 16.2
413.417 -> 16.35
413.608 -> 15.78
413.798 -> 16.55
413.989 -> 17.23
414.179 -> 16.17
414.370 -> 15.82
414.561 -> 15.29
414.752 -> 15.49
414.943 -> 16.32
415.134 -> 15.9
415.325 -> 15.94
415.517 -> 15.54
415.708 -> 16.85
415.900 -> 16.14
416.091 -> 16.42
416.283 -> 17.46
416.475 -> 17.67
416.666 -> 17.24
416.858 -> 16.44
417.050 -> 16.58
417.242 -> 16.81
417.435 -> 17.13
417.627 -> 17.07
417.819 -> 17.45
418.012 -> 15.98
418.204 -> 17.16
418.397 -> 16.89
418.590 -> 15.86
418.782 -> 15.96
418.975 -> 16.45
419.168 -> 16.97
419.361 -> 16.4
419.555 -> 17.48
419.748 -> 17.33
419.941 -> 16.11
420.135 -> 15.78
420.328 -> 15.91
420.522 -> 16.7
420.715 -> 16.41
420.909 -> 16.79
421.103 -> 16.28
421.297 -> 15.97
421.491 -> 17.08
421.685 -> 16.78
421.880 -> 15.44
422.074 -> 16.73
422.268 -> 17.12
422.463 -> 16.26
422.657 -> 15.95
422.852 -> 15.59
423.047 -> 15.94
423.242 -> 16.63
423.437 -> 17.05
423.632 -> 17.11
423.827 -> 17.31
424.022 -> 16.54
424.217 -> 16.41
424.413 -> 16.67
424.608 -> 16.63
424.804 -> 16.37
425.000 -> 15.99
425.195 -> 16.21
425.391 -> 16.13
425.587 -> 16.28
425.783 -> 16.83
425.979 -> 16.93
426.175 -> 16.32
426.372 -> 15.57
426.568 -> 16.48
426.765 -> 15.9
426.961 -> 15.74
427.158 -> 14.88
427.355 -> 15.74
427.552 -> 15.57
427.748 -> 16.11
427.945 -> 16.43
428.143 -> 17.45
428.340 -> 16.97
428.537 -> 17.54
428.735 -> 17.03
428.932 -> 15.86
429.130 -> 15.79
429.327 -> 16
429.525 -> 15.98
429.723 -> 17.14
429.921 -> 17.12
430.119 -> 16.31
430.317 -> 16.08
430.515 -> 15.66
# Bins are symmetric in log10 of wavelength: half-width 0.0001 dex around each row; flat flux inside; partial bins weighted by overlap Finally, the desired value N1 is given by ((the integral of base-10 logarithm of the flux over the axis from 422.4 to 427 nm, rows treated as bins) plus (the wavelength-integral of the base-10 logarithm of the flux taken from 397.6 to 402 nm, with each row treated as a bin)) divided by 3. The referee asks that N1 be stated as 3.64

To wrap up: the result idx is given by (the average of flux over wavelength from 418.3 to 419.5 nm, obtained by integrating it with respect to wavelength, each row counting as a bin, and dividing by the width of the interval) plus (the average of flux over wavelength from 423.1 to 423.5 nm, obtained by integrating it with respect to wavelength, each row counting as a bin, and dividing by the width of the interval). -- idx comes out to 33.2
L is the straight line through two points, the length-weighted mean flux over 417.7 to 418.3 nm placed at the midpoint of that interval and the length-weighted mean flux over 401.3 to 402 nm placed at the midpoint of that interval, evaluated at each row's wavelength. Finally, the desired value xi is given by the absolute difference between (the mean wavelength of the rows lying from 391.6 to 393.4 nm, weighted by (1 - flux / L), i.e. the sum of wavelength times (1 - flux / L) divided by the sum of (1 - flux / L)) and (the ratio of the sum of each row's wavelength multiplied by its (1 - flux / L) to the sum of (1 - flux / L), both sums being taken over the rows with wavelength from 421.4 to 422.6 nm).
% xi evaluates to 29.01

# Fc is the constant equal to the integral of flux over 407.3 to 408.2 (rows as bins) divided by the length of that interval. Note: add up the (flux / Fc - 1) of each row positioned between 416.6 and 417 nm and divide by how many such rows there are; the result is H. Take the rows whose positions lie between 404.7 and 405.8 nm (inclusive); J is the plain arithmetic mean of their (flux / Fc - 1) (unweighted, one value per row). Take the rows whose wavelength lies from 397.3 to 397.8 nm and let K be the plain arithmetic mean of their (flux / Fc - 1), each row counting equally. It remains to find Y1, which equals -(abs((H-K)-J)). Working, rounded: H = 0.03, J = 0.024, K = -0.28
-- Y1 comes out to -0.284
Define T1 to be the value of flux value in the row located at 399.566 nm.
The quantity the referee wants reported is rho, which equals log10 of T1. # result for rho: 1.21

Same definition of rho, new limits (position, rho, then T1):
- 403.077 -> 1.21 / 16.31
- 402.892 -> 1.22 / 16.42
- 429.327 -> 1.20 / 16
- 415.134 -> 1.20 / 15.9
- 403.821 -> 1.16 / 14.41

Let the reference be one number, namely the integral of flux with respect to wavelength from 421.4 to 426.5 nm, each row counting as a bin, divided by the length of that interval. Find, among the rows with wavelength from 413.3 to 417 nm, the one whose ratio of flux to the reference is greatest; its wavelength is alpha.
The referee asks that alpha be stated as 416.475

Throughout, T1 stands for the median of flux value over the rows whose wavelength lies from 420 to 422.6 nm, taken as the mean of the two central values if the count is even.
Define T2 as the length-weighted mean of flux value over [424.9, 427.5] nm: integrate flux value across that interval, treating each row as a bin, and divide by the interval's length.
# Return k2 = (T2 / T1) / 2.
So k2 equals 0.49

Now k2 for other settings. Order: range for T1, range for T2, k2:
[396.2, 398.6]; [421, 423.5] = 0.57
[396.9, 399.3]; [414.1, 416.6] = 0.54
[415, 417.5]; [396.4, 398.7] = 0.39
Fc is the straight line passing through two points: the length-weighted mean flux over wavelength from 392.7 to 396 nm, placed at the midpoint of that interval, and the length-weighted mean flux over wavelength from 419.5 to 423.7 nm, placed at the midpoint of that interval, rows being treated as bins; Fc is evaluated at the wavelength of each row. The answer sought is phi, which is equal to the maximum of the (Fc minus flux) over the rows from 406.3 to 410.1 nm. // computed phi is 1.1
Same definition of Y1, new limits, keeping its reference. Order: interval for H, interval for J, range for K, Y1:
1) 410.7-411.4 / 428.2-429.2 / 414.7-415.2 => -0.038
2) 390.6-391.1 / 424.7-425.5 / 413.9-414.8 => -0.052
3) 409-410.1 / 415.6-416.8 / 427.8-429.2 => -0.049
